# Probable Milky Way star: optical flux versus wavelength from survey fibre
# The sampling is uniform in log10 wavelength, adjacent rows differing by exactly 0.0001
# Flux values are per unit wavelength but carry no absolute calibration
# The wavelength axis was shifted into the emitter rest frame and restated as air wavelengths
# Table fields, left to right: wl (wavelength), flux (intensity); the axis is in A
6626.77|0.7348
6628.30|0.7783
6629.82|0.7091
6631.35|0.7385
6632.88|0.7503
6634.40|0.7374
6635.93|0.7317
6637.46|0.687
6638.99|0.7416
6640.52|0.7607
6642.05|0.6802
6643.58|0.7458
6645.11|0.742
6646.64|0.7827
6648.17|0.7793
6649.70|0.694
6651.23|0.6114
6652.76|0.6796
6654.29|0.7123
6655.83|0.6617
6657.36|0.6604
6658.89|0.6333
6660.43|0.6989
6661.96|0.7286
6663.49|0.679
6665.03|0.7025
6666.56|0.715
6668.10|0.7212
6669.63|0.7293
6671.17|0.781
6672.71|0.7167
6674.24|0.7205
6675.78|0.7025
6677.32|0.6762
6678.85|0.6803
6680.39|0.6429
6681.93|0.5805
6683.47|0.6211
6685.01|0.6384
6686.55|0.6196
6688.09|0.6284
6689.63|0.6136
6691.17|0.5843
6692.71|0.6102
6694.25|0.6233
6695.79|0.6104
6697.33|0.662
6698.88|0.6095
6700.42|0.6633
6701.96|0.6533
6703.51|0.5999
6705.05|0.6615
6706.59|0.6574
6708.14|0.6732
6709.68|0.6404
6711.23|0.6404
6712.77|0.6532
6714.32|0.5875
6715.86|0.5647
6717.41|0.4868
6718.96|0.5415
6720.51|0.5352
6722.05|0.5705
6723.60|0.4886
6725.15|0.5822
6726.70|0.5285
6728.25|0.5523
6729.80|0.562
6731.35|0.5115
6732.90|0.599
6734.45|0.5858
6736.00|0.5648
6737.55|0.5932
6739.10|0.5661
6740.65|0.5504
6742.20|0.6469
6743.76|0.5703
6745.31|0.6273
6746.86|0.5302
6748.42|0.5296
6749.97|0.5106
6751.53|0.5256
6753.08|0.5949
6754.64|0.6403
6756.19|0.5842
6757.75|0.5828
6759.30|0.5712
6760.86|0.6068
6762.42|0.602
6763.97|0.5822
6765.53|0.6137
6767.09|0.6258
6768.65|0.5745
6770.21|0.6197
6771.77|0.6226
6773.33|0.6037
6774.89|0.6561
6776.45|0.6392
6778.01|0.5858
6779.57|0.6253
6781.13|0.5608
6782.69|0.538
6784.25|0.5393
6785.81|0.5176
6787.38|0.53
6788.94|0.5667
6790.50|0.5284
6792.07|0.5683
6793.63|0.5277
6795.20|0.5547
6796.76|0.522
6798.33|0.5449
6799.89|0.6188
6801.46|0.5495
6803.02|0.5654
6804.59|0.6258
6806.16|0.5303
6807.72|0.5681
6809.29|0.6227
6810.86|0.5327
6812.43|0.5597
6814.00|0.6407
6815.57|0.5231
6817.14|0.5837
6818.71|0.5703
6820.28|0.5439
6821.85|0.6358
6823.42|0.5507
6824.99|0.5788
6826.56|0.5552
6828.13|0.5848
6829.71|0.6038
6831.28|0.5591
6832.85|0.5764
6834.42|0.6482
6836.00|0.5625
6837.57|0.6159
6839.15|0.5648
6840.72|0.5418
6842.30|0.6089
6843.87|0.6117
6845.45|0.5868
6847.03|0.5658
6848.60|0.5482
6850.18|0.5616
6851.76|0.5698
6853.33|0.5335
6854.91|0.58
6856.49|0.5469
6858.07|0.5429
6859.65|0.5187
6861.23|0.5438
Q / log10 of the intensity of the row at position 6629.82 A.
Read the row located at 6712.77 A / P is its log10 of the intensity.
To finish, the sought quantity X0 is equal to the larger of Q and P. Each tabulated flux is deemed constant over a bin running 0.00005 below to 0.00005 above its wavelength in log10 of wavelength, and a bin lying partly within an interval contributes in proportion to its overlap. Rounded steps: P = -0.18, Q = -0.15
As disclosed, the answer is -0.149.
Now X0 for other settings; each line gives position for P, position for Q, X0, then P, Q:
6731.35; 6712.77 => -0.185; -0.29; -0.18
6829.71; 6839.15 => -0.219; -0.22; -0.25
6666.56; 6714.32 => -0.146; -0.15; -0.23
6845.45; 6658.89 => -0.198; -0.23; -0.20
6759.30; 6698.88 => -0.215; -0.24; -0.22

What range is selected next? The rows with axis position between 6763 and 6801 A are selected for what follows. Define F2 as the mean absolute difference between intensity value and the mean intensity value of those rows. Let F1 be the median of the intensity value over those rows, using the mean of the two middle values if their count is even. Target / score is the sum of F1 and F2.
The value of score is 0.61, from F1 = 0.57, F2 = 0.0365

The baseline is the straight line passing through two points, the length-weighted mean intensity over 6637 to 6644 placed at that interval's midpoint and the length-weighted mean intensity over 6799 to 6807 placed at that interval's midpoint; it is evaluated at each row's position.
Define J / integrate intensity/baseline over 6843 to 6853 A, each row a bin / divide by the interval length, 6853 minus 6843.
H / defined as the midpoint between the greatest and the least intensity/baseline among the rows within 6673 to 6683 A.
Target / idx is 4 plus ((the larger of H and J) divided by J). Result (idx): 5.00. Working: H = 0.94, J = 1.06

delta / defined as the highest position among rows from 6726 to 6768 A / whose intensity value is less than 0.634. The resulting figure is 6767.09 A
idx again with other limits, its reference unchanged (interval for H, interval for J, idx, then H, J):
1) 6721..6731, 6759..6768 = 5.00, 0.83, 0.98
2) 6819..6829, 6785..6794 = 5.15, 1.05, 0.92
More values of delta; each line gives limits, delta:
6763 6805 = 6804.59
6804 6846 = 6845.45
